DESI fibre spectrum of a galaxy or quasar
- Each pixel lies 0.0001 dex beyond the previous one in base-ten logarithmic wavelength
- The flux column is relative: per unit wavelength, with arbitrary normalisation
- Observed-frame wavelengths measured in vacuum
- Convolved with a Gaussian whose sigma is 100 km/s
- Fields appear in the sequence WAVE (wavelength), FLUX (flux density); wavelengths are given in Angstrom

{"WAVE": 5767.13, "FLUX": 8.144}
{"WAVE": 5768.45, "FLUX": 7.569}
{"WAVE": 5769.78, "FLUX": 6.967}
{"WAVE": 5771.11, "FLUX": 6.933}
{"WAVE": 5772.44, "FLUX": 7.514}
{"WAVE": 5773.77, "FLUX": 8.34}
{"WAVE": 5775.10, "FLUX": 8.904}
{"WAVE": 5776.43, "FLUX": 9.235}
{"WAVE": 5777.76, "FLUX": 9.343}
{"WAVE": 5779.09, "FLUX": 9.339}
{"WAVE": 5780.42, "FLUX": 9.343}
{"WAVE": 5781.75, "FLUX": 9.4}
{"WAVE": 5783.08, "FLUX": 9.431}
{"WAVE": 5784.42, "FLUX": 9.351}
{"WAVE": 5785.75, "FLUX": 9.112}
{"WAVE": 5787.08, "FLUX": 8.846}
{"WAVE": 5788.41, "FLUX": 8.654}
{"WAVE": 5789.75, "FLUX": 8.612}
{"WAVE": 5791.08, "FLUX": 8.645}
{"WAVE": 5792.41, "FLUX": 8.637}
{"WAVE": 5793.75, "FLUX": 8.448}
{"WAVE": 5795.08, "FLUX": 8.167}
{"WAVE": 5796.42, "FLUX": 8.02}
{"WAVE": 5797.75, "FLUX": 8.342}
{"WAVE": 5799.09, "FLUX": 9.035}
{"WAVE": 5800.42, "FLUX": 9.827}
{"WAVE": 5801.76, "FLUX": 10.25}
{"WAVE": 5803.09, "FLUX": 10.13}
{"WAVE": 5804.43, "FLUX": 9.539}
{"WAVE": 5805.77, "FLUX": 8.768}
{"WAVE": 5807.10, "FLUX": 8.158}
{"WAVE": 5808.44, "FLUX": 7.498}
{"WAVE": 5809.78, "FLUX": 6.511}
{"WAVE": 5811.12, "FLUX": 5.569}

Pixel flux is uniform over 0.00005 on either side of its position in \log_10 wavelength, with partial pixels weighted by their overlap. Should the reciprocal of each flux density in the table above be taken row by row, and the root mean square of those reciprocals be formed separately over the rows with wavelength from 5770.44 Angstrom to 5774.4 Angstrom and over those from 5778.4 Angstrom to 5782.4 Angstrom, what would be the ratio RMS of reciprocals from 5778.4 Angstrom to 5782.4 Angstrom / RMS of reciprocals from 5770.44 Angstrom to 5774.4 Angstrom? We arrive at 0.80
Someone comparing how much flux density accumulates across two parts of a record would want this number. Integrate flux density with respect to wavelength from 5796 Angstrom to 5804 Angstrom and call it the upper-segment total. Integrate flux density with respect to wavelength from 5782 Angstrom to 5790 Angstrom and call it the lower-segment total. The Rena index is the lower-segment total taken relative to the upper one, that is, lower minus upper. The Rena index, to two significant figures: -2.3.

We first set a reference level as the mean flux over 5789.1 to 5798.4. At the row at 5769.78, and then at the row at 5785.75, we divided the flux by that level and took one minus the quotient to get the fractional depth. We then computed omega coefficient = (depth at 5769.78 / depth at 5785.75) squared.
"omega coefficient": 4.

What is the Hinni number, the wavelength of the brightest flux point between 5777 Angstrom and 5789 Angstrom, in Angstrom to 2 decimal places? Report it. 5783.08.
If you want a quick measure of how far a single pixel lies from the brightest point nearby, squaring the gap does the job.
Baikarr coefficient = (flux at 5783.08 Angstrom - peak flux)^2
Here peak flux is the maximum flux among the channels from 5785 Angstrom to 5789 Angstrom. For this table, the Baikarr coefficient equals 0.10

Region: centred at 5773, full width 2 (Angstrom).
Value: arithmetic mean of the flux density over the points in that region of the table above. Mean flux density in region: 7.9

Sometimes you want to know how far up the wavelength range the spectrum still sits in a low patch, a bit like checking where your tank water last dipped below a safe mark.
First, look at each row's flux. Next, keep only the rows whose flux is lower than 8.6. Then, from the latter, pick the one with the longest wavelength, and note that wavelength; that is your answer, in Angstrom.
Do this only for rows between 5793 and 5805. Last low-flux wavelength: 5797.75 Angstrom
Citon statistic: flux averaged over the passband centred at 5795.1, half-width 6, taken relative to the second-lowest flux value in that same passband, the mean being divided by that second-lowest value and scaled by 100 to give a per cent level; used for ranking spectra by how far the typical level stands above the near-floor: 105.8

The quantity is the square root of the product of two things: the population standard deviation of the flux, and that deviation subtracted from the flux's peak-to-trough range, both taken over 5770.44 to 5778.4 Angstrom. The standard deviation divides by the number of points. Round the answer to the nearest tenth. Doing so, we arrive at 1.2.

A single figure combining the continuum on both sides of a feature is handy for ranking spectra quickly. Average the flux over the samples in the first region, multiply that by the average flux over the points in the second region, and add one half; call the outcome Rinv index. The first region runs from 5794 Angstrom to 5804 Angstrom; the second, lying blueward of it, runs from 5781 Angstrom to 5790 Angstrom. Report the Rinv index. 83.0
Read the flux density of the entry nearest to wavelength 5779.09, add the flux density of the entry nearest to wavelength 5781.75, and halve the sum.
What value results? 9.4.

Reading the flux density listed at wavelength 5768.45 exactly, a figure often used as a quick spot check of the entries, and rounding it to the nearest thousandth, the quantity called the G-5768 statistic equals 7.569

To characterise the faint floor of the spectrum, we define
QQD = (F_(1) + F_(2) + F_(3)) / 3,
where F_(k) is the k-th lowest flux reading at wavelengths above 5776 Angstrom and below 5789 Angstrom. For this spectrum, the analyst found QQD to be 8.87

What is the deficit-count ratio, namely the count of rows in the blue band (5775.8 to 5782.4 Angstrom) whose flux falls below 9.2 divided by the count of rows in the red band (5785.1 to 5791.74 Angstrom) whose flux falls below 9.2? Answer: 0.0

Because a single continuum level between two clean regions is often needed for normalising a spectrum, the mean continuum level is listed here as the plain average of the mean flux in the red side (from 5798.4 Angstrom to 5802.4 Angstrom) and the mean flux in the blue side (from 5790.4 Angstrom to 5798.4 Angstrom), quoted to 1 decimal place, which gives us 9.0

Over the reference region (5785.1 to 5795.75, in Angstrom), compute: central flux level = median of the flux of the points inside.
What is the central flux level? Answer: 8.6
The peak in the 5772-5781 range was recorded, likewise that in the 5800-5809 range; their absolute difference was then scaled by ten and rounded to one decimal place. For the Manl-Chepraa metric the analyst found 9.1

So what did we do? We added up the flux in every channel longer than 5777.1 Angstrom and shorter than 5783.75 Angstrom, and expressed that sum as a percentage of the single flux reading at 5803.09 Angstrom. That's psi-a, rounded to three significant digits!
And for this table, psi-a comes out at 463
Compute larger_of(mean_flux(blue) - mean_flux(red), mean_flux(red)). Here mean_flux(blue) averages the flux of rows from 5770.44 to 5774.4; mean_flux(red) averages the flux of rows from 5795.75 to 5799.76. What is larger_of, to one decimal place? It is 8.5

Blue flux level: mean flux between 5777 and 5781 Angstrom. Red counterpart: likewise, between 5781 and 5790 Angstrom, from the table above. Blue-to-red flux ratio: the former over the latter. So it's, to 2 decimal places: 1.03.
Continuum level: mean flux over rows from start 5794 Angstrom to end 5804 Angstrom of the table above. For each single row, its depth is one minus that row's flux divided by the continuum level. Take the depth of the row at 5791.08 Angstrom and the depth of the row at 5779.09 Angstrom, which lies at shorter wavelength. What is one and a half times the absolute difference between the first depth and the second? 0.11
